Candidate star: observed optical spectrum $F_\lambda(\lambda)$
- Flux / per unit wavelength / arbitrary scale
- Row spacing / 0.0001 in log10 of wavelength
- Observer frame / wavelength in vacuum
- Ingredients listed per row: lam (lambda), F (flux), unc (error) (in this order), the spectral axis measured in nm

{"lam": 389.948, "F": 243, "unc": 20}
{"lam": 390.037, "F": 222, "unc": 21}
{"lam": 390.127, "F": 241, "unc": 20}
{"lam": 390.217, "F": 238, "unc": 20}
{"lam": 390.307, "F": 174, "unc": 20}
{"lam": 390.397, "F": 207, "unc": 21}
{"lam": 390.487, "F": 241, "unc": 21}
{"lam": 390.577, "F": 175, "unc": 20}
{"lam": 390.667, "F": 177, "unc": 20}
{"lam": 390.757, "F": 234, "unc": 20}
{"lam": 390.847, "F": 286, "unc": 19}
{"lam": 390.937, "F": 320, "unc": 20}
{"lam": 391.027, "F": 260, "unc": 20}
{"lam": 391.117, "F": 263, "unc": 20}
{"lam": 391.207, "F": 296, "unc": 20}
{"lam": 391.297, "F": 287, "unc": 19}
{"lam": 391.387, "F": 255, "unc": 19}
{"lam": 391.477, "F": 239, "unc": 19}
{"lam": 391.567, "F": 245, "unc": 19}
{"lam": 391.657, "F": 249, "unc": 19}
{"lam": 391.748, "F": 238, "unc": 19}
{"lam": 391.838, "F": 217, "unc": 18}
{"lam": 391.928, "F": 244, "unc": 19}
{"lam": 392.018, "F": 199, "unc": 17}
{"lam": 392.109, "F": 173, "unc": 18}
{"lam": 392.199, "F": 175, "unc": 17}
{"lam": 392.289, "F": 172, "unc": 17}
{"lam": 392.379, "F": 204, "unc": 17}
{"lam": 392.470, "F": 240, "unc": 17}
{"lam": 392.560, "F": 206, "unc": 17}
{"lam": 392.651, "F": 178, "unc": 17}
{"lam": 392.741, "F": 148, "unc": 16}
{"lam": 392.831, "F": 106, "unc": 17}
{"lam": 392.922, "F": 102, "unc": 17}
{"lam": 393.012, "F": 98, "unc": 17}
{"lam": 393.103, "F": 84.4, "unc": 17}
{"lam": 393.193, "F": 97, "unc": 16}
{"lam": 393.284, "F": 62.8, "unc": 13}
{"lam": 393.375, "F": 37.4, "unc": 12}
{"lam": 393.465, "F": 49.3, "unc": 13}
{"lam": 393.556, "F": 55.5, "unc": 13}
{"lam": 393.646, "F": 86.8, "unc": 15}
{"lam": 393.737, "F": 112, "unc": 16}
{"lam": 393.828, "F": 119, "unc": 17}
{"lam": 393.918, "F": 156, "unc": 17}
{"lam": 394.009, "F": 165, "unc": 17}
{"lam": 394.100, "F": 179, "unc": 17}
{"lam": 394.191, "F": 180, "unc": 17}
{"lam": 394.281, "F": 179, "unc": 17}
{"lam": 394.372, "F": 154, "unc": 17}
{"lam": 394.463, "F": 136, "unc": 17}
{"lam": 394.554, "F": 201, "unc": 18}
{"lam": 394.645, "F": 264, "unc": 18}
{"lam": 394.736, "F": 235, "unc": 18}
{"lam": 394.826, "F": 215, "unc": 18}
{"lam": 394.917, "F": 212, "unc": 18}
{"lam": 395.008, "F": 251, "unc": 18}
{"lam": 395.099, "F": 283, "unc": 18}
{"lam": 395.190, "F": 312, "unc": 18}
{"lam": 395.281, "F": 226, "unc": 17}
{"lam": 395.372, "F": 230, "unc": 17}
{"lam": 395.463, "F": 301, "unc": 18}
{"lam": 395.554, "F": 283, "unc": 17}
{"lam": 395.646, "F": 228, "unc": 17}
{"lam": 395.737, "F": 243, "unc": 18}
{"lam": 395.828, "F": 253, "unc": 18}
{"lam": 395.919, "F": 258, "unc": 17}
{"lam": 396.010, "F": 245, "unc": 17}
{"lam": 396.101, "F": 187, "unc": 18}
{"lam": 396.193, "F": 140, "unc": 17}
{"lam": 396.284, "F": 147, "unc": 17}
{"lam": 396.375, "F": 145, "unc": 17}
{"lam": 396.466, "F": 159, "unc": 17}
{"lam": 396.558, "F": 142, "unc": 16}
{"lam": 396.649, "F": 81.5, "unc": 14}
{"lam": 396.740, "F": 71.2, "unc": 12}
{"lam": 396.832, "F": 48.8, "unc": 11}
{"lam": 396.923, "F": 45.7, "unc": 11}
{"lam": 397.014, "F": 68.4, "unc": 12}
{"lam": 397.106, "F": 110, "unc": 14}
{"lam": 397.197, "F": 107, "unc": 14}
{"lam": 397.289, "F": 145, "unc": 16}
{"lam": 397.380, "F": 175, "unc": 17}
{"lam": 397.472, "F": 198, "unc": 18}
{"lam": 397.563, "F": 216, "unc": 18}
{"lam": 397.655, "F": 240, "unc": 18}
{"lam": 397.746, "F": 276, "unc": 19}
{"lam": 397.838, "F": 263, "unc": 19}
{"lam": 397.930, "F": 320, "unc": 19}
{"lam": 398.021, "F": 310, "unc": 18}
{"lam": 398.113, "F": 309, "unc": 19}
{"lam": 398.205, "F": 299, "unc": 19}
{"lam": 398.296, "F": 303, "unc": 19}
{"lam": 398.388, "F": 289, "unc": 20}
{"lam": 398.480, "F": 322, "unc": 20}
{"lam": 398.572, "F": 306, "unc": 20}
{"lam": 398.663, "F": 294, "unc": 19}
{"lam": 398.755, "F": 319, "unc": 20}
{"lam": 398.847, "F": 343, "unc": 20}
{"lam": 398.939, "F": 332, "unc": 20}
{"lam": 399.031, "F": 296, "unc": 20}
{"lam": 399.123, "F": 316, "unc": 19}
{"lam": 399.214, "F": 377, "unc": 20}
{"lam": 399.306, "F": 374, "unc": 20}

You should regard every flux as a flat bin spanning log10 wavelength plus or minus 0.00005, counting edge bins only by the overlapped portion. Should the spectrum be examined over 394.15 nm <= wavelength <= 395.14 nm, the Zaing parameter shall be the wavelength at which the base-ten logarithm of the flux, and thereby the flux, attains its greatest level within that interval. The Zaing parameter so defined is 395.099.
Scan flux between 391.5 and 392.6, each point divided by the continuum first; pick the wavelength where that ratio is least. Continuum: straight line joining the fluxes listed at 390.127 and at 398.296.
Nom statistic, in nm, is 392.289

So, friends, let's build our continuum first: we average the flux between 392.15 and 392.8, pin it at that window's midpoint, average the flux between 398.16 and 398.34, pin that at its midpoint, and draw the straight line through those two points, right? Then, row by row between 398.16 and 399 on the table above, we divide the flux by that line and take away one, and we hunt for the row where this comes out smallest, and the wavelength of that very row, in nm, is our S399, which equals 398.663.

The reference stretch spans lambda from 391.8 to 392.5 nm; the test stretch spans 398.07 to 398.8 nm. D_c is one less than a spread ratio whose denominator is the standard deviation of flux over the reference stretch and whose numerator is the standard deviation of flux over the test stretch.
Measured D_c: -0.6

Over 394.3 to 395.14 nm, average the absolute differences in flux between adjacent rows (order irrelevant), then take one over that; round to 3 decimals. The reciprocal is 0.030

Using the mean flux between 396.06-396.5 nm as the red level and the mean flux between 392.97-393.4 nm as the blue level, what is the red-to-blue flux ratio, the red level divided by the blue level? 2.0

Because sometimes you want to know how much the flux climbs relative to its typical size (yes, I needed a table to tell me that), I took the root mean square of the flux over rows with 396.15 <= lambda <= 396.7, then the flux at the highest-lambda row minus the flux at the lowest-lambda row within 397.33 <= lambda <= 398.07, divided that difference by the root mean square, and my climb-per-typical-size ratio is 1.0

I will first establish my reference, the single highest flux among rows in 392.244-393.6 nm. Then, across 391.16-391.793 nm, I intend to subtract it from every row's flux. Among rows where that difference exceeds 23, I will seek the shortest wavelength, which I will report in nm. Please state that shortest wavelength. 391.207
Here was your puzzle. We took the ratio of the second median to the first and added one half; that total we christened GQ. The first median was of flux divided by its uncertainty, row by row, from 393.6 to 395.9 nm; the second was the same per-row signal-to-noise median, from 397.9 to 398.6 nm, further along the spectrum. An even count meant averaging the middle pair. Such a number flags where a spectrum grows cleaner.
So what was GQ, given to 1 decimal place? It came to 1.8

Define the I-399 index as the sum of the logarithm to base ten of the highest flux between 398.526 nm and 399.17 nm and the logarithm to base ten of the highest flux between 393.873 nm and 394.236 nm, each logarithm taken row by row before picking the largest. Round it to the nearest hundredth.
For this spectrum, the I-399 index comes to 4.79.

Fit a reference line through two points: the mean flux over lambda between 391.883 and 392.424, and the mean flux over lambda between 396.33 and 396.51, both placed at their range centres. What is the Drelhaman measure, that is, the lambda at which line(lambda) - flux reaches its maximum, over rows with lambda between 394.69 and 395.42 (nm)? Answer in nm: 394.917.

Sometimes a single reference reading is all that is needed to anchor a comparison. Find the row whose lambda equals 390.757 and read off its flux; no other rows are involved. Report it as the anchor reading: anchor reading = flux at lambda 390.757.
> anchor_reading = 234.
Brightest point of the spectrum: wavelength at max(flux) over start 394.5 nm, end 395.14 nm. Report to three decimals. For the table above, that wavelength 395.099 nm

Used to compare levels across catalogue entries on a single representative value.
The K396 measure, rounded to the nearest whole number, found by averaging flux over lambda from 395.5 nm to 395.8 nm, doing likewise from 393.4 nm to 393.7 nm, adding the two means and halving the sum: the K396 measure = 158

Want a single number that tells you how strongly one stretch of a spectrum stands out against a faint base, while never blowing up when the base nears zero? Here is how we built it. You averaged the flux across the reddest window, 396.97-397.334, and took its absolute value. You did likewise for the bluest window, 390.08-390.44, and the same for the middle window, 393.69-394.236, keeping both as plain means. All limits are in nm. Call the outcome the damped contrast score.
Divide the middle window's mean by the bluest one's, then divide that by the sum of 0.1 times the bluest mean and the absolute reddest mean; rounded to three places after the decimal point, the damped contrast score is 0.005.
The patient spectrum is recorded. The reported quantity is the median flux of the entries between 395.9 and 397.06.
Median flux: 142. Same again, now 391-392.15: 245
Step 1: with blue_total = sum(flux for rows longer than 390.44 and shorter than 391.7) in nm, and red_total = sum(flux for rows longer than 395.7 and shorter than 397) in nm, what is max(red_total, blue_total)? 3527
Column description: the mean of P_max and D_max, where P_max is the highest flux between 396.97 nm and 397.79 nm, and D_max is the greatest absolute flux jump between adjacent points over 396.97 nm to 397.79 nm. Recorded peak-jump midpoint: 159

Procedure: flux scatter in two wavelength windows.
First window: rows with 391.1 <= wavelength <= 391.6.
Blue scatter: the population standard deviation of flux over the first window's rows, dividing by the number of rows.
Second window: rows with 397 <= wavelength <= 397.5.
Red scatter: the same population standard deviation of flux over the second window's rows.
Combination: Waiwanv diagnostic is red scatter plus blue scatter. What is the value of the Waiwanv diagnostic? 65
